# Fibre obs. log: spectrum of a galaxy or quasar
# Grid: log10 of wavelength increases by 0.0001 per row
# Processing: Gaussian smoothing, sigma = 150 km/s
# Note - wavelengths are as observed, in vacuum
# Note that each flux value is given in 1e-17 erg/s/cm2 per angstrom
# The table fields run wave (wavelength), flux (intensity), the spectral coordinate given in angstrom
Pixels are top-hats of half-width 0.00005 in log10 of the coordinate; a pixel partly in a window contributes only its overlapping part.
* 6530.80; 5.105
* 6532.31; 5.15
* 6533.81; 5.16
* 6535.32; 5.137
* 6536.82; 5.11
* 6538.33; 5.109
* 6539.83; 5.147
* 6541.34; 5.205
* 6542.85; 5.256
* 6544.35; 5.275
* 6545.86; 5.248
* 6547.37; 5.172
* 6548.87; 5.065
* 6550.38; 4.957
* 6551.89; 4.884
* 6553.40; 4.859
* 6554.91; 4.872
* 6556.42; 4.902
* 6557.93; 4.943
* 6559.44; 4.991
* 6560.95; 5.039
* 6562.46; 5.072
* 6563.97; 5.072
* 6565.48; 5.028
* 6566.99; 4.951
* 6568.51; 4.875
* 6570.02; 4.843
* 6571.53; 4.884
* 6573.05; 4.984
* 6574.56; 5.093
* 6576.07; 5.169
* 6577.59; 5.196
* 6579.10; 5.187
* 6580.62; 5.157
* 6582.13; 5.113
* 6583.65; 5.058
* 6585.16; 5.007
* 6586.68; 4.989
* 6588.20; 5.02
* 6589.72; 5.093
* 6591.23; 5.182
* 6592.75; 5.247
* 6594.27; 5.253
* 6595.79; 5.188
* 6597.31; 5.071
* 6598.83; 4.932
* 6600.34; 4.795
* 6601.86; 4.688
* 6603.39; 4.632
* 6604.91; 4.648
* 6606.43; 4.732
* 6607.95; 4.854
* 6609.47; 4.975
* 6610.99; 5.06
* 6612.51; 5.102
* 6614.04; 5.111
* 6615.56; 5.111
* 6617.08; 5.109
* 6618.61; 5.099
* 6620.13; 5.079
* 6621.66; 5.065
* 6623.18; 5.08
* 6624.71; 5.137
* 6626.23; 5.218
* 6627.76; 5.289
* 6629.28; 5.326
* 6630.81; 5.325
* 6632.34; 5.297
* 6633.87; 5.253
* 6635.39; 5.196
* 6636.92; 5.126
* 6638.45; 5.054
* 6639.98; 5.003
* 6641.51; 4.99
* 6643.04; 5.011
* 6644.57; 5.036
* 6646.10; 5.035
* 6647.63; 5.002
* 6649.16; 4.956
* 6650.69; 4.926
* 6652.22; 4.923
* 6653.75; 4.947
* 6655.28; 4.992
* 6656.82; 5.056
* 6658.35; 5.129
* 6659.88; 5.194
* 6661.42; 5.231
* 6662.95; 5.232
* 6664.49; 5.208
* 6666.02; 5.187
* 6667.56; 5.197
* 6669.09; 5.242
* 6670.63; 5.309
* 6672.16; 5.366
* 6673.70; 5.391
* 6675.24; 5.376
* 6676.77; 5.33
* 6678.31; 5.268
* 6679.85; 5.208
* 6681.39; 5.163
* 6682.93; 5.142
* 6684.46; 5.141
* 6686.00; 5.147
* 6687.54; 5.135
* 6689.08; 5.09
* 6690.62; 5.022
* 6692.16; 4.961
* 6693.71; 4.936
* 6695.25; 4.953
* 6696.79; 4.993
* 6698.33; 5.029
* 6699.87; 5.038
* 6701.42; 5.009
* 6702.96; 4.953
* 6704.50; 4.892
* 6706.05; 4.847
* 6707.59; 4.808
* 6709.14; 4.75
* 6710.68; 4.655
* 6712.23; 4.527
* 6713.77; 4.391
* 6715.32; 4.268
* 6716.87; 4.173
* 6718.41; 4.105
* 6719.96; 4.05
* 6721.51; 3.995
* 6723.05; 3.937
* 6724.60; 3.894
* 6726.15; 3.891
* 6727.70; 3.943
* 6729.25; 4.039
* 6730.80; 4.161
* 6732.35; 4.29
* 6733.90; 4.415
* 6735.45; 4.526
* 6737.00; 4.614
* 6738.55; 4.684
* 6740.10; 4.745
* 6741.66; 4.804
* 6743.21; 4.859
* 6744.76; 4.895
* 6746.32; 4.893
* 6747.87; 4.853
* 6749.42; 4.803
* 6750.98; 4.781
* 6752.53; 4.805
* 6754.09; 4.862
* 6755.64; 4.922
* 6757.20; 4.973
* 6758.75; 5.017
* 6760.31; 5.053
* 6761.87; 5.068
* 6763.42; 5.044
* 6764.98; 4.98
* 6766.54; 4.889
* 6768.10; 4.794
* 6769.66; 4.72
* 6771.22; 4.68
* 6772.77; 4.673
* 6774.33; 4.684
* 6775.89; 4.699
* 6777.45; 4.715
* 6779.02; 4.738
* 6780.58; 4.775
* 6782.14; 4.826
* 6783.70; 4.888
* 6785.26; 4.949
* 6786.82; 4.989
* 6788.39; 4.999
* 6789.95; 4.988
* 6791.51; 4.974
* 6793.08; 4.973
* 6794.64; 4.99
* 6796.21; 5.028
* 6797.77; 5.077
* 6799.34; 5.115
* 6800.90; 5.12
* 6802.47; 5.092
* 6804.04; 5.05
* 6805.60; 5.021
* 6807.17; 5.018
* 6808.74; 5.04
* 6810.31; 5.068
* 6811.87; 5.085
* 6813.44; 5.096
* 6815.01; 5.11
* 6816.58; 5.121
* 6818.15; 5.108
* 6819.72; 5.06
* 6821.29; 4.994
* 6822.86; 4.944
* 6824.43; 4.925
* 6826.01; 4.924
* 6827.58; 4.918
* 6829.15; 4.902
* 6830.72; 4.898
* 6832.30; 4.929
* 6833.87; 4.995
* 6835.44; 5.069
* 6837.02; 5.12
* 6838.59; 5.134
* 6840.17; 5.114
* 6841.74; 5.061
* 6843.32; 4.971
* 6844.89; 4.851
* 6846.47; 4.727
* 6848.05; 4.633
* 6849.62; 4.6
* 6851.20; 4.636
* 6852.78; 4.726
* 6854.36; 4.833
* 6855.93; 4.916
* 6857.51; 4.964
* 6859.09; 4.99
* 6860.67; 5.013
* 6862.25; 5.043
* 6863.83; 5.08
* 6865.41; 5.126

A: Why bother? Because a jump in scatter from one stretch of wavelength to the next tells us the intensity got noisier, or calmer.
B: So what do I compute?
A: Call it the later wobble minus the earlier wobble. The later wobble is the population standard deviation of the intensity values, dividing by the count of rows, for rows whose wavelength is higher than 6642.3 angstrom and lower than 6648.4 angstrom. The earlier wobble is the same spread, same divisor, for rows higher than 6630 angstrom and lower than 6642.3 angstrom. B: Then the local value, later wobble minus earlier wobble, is -0.11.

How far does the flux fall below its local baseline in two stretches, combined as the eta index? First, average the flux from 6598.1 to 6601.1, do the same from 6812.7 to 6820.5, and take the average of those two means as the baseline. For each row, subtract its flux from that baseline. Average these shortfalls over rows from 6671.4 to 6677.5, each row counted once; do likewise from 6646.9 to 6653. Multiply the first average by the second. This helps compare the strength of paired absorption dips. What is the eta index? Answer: -0.01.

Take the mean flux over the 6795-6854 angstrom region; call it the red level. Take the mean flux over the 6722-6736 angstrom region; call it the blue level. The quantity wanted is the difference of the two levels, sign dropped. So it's 0.86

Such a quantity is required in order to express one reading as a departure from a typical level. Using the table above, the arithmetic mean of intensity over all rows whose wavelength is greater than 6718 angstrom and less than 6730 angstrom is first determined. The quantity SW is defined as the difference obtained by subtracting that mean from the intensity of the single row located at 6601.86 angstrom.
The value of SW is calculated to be 0.71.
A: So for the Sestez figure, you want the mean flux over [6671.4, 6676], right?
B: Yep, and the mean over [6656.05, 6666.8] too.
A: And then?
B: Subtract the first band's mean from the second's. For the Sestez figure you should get -0.20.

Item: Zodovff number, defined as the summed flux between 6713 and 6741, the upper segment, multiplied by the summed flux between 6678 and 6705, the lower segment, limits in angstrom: 6933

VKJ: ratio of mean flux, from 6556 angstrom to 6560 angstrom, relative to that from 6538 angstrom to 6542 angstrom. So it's 0.96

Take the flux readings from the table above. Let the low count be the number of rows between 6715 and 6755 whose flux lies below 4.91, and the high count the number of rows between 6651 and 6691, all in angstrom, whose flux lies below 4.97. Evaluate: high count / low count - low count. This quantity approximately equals -26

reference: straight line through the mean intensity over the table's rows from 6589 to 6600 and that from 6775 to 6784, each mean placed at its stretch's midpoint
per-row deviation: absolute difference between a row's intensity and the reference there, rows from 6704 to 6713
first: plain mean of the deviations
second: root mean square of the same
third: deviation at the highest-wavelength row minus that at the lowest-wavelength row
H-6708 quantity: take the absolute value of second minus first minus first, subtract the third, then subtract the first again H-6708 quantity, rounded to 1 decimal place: -0.4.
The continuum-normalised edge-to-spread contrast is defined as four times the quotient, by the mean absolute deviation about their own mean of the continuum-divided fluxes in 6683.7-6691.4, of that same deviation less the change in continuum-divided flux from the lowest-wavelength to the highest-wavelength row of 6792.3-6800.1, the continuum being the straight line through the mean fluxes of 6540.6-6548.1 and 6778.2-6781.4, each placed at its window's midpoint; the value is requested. -14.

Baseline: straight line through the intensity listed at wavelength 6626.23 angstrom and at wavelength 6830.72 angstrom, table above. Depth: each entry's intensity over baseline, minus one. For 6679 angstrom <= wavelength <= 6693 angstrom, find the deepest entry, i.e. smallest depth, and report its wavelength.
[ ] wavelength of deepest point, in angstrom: 6692.16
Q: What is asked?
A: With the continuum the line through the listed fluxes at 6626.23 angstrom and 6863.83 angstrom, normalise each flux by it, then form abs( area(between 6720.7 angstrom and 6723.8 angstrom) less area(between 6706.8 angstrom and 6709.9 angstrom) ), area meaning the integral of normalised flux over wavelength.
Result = 0.48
